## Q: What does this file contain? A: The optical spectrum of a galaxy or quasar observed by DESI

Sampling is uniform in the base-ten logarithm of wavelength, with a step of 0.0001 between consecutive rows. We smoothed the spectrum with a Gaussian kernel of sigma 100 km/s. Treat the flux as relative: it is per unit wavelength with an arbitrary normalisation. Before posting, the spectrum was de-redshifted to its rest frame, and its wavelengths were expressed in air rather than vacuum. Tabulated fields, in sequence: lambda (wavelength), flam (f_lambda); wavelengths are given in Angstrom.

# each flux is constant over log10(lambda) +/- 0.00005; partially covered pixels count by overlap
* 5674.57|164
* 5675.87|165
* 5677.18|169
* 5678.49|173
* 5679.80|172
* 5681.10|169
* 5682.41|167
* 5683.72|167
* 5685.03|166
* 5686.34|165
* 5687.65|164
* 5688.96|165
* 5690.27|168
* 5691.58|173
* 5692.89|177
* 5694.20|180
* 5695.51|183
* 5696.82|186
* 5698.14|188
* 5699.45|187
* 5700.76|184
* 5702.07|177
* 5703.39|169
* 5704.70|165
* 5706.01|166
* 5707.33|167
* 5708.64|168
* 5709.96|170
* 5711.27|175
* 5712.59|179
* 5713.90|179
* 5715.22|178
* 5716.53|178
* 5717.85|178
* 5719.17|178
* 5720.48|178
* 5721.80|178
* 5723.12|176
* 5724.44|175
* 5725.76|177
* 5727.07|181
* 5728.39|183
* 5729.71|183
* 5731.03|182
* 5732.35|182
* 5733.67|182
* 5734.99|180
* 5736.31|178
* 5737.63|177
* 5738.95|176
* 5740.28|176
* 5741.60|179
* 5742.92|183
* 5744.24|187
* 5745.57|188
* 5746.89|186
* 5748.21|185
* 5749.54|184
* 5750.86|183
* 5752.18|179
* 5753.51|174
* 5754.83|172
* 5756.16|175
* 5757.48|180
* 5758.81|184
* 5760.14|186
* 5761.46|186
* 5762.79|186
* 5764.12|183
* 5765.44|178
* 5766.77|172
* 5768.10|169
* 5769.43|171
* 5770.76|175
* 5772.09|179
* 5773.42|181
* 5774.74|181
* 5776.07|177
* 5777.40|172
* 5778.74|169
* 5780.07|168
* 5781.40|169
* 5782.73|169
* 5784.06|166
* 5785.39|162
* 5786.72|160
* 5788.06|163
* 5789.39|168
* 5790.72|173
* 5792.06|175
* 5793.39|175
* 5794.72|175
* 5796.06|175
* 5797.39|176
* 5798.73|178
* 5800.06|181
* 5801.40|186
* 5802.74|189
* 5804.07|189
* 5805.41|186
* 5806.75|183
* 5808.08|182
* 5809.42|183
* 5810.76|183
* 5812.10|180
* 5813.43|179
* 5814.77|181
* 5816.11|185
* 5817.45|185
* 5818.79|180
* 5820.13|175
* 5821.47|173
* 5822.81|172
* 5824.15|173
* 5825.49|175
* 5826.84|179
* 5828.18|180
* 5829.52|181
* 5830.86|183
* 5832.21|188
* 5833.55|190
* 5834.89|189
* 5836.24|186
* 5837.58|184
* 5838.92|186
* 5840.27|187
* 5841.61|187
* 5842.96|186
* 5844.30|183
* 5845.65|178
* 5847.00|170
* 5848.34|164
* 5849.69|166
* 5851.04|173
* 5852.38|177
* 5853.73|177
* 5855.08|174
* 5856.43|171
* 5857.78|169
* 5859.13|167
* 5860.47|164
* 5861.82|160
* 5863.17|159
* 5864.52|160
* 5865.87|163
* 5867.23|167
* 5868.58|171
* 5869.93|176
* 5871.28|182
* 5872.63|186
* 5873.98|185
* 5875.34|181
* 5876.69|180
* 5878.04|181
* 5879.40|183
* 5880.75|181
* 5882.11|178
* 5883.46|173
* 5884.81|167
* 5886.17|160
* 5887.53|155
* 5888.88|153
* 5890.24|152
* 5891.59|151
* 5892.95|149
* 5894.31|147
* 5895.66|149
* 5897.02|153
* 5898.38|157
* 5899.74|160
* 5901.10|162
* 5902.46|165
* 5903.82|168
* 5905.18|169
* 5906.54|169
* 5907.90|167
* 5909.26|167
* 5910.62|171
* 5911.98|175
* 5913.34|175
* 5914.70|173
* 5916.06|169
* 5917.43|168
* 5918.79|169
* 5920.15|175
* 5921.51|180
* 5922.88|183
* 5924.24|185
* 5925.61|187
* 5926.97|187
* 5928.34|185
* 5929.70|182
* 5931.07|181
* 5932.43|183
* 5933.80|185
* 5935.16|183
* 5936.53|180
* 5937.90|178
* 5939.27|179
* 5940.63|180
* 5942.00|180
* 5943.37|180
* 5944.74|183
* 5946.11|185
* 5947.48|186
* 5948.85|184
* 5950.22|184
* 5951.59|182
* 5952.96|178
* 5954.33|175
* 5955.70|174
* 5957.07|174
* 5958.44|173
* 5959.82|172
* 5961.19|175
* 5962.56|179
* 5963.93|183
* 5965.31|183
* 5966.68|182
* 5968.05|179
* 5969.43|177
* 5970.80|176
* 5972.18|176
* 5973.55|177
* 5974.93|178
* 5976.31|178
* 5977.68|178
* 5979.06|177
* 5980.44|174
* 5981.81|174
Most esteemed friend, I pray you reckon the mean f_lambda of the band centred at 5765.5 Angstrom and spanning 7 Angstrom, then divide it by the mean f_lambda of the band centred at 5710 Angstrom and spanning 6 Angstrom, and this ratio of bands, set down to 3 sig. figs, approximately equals 1.03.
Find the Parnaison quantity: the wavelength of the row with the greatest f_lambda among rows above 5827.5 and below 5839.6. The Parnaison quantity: 5833.55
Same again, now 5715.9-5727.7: 5727.07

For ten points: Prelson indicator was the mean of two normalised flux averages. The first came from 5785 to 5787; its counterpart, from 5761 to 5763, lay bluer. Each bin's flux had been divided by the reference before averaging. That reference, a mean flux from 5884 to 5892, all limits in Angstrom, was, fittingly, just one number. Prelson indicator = 1.11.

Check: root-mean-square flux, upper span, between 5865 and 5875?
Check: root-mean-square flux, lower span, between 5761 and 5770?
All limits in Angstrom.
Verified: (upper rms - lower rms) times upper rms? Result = -364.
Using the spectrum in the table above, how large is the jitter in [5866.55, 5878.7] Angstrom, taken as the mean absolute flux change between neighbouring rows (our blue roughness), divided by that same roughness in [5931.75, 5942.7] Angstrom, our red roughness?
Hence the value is 2.07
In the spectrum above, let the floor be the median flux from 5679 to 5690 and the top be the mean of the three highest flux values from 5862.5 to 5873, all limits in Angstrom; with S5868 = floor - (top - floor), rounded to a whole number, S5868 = 152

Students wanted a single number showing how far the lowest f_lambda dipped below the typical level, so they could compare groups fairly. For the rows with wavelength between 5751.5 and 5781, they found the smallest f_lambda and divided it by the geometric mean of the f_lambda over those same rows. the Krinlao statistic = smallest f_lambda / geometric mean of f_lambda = 0.949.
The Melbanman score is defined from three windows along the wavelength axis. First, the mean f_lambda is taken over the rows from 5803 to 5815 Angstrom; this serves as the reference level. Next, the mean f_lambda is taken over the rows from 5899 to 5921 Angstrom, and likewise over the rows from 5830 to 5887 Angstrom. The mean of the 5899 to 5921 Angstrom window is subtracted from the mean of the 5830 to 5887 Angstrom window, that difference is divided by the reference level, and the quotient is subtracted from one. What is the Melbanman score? 0.96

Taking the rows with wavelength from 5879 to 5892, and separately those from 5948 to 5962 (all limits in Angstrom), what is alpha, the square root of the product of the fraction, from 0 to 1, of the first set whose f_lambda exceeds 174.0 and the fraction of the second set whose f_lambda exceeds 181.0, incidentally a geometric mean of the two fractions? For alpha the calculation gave 0.30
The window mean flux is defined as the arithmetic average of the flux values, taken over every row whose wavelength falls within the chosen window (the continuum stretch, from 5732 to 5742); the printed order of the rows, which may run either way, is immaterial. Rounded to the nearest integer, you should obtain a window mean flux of 179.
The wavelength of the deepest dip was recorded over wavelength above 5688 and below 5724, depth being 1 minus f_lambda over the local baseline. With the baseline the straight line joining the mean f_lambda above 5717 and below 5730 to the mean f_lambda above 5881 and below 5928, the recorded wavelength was 5688.96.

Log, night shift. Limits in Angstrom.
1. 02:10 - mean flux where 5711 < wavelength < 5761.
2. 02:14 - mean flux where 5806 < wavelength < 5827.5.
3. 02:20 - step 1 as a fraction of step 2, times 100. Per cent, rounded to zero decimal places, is 100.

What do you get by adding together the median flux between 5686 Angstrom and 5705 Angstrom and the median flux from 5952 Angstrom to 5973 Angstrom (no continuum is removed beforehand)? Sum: 353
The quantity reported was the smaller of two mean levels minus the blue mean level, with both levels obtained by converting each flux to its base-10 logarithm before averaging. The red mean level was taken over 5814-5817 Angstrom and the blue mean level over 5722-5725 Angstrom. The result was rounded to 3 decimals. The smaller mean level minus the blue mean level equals 0.000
